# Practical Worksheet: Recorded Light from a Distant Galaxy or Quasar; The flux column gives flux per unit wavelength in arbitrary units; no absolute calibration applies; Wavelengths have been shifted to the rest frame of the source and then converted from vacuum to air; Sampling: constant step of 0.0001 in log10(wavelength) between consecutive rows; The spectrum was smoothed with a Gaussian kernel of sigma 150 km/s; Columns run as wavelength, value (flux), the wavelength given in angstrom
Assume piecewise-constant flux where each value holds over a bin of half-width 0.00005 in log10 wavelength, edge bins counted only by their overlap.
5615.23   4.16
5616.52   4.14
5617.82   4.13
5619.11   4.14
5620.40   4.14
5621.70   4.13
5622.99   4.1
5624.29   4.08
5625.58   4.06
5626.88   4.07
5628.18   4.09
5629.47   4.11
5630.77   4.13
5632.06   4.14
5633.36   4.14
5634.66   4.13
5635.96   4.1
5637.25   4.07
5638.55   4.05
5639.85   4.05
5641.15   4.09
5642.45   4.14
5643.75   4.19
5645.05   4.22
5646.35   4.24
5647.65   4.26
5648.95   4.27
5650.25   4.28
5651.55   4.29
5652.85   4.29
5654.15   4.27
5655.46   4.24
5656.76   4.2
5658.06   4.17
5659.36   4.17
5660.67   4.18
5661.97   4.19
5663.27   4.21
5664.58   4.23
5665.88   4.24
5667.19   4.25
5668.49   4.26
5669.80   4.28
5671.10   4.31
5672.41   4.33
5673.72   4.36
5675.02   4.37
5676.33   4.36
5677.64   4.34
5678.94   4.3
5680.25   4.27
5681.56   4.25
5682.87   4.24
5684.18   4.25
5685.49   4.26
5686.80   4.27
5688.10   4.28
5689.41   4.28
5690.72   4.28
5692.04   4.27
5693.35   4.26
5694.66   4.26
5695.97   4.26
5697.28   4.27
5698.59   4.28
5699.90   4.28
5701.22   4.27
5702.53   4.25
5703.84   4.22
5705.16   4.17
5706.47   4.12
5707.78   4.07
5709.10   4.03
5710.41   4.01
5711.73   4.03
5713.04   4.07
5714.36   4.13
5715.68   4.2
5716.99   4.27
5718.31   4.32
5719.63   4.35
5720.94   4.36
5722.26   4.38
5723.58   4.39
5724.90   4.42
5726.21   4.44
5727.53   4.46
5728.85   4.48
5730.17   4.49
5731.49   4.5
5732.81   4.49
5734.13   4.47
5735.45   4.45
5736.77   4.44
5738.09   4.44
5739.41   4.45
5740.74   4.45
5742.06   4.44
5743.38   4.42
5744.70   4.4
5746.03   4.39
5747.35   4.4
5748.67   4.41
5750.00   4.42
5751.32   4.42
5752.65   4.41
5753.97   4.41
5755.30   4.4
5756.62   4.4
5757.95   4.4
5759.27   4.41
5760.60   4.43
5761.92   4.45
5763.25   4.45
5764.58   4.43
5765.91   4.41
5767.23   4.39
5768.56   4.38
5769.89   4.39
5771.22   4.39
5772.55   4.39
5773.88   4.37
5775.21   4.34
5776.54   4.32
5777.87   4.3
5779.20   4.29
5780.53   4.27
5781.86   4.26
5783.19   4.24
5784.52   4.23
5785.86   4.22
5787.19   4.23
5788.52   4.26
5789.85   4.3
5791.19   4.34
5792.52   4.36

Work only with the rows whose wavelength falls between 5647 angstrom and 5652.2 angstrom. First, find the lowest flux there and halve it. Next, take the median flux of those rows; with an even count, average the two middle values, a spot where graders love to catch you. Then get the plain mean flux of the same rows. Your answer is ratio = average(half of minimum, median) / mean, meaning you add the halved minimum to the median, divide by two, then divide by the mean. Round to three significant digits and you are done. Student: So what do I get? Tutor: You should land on 0.749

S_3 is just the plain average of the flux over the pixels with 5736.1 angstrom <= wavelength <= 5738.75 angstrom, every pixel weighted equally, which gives 4.44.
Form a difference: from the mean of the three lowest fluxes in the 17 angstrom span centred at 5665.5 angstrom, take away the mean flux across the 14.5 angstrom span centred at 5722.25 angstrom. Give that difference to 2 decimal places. -0.20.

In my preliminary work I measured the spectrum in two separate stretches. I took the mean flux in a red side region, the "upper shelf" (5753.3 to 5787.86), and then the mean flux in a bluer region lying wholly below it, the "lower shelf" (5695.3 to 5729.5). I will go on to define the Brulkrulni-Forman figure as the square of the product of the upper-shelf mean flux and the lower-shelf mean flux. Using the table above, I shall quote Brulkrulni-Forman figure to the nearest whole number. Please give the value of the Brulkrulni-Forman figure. 343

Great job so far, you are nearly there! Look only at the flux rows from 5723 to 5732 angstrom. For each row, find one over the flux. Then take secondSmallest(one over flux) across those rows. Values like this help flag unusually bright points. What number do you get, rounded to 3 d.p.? 0.223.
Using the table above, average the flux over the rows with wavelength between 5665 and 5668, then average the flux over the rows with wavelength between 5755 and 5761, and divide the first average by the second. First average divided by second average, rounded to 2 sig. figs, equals 0.96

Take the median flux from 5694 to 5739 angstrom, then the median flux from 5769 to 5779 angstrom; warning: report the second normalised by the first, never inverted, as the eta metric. 1.02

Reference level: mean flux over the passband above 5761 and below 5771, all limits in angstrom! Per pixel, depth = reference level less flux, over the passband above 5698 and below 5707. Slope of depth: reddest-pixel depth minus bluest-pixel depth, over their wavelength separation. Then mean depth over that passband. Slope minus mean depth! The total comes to -0.17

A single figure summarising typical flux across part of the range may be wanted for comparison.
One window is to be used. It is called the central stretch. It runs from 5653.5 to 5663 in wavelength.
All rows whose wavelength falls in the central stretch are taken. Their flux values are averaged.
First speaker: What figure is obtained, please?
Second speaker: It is 4.20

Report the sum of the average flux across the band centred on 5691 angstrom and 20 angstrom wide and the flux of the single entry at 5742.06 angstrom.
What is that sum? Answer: 8.71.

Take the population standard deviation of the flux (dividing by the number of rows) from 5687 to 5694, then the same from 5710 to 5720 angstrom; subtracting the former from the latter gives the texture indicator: 0.12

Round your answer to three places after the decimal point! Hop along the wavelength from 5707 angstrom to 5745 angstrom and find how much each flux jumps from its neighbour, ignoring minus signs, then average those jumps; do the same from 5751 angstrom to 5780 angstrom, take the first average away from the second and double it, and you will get -0.024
